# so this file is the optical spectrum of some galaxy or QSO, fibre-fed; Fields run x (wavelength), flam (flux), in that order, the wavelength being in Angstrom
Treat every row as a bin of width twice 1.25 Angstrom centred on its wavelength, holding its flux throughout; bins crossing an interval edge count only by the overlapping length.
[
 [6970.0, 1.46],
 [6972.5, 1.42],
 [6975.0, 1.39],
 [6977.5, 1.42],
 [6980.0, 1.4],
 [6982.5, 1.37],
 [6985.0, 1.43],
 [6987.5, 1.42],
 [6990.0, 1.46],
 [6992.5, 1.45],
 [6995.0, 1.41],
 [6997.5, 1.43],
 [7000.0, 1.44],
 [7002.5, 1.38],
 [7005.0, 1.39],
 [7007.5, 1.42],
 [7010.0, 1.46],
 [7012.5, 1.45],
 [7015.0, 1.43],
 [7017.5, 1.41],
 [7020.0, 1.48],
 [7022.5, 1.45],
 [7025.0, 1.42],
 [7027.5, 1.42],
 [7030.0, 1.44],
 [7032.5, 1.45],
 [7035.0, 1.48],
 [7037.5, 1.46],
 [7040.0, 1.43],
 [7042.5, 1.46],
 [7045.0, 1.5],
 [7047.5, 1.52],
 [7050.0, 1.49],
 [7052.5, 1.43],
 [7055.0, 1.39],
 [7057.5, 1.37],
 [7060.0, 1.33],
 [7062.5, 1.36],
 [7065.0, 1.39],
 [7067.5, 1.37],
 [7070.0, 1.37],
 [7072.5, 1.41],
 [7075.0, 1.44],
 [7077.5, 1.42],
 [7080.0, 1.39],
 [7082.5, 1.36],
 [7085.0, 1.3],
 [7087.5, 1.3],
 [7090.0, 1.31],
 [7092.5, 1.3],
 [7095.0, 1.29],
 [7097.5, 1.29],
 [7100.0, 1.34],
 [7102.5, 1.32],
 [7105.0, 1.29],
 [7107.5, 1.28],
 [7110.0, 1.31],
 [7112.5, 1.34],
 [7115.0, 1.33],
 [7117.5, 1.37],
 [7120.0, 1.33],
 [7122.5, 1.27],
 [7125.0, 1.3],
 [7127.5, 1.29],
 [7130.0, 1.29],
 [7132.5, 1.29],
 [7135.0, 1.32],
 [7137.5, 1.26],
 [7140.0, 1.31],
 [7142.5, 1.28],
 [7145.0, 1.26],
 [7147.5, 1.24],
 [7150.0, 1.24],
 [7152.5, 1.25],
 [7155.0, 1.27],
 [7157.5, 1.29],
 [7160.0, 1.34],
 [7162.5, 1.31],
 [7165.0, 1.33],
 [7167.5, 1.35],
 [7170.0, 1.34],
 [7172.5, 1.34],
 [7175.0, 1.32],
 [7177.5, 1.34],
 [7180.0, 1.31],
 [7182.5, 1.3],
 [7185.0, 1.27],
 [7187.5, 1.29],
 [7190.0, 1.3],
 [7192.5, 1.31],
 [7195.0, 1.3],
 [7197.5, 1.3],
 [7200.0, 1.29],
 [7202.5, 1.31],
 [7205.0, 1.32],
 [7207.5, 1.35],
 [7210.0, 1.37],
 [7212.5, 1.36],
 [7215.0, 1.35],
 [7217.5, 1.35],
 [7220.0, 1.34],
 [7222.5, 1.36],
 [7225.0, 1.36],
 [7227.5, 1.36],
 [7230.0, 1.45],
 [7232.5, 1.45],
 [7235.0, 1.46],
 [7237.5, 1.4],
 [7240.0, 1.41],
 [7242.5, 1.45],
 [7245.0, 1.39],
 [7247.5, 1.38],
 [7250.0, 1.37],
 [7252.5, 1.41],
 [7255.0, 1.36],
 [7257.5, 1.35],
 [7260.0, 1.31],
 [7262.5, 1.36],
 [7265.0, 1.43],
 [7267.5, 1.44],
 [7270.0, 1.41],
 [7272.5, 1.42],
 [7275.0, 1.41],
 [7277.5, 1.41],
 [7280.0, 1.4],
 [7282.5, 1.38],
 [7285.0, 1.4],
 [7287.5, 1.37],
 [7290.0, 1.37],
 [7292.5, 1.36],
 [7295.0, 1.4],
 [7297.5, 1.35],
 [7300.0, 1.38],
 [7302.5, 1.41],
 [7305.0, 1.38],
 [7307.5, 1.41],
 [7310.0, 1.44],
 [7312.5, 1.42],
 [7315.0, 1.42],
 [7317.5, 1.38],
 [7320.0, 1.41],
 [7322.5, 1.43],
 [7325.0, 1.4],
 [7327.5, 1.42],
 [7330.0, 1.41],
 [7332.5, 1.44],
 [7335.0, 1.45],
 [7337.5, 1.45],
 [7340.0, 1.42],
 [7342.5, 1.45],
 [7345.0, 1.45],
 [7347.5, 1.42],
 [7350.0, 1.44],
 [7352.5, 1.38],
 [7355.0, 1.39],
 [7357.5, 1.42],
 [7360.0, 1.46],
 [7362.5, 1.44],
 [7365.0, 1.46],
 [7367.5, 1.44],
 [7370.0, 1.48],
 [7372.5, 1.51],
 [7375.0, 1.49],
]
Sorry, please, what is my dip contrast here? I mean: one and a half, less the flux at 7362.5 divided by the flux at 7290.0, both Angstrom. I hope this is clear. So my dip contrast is 0.45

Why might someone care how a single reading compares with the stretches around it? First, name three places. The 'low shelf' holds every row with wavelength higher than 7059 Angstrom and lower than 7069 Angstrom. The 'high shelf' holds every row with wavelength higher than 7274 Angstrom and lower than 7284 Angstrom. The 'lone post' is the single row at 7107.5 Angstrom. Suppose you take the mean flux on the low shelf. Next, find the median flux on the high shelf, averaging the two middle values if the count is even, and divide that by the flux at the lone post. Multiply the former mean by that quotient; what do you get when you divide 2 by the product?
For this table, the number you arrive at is 1.34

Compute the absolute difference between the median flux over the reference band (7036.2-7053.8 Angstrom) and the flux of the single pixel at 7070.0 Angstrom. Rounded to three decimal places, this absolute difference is 0.090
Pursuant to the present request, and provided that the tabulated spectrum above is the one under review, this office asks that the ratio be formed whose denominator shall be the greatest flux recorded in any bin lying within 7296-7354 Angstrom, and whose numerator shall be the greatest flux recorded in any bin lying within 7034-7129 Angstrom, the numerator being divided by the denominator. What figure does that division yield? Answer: 1.05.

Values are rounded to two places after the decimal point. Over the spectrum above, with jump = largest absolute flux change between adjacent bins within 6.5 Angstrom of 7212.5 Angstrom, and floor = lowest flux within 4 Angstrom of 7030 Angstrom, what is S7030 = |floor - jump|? 1.40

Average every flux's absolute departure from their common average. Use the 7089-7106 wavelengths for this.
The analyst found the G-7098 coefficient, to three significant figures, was 0.0151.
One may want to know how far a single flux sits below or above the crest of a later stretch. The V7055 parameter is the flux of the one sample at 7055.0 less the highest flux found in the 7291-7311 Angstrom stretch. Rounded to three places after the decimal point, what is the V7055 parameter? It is -0.050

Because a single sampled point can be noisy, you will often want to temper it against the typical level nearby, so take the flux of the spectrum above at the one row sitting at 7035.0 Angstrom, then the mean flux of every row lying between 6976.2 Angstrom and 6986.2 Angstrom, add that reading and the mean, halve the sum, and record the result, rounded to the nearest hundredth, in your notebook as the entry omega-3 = 1.44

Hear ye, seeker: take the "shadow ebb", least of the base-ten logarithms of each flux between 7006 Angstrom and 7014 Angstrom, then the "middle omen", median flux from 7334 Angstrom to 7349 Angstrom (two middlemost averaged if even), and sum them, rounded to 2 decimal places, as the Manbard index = 1.60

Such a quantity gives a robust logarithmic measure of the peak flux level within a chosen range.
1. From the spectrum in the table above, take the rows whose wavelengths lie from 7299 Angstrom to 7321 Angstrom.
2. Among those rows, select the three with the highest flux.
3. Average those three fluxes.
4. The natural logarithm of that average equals 0.355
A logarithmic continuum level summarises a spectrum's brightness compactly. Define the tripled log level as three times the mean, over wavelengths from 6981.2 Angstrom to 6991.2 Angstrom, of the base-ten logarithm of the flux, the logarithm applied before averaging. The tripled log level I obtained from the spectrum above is 0.46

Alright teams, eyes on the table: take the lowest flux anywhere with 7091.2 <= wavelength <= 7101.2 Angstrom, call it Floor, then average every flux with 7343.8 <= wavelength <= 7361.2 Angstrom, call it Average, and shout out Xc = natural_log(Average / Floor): 0.098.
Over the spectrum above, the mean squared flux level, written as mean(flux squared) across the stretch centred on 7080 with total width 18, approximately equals 1.89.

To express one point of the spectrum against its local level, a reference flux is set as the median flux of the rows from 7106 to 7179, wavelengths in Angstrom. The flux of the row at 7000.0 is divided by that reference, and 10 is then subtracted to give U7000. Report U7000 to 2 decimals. -8.90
